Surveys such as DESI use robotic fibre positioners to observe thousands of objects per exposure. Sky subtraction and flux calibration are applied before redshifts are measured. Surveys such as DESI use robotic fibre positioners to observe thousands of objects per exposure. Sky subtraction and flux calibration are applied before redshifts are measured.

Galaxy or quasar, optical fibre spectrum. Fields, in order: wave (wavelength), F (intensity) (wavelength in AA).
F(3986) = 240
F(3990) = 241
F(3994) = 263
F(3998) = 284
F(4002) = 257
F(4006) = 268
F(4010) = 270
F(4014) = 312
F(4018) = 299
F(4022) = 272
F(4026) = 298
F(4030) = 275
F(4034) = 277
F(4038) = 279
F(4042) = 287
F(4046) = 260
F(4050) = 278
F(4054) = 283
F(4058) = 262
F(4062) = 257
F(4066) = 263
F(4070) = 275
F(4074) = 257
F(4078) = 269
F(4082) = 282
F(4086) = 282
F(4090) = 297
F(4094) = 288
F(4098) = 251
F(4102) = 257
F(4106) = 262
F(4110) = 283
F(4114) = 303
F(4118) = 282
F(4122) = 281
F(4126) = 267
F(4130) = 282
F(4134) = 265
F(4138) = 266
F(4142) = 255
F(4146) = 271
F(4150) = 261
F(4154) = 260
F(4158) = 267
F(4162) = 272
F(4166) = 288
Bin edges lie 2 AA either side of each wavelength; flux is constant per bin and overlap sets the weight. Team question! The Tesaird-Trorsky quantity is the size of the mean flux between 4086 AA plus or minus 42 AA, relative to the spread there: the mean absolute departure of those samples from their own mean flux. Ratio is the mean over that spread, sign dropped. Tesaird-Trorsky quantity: 22.4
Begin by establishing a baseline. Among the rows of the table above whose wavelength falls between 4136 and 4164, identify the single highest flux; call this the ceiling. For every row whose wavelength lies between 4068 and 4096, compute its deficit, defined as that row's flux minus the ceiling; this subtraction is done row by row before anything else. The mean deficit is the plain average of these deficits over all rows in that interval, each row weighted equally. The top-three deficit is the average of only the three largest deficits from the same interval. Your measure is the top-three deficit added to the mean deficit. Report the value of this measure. 24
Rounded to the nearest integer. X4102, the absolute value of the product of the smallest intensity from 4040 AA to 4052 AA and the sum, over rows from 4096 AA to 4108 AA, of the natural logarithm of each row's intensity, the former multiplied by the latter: 4327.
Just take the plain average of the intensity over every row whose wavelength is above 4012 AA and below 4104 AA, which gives 277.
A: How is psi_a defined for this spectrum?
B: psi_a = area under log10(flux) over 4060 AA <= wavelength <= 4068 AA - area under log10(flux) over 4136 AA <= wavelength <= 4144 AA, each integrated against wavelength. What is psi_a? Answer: -0.01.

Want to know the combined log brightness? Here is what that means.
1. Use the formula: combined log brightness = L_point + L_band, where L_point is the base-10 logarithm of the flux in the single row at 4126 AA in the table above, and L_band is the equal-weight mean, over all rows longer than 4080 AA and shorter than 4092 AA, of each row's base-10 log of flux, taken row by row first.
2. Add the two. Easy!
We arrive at 4.88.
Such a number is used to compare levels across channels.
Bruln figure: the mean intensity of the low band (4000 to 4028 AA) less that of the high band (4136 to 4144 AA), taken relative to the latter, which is 0.08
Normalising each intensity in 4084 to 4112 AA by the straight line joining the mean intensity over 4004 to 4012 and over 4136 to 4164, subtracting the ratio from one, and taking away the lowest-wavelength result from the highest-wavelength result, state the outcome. -0.007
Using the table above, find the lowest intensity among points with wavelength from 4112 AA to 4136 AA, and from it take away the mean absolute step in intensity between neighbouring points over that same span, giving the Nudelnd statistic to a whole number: 251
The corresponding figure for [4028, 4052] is 249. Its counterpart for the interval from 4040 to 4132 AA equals 237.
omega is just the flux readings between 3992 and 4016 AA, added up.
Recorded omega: 1654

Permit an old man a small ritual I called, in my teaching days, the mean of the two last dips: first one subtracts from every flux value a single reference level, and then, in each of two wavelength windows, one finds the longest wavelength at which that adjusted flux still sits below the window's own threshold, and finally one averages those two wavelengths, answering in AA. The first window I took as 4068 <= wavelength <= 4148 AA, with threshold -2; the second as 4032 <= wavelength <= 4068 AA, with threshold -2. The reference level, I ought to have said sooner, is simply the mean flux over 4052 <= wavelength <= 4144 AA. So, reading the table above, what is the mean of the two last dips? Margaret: 4104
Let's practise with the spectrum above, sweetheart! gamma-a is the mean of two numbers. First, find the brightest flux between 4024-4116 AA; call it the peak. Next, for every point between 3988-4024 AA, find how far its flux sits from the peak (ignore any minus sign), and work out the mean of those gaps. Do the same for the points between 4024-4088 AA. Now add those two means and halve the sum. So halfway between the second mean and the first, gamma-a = 30.0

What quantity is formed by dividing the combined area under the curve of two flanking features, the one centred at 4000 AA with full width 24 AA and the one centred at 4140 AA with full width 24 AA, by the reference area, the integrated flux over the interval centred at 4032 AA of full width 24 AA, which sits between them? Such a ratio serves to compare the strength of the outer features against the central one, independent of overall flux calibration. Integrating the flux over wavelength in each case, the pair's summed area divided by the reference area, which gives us 1.89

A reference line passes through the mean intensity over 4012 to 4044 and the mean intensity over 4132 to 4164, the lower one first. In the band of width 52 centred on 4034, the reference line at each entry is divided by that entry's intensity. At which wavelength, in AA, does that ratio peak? 4046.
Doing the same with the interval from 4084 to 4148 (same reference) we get 4098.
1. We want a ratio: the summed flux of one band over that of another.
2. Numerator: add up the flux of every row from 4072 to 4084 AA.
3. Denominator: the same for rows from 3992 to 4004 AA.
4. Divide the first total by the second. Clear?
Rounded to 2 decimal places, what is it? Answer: 1.00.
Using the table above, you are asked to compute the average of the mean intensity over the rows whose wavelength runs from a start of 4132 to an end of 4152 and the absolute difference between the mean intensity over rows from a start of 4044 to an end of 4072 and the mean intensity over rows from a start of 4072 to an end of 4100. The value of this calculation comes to 135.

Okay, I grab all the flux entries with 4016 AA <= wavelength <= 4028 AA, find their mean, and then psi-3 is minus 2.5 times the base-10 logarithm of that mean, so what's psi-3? -6.15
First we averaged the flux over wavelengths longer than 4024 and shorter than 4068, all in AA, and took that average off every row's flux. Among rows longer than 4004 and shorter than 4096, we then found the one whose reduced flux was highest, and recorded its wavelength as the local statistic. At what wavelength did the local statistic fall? 4014 AA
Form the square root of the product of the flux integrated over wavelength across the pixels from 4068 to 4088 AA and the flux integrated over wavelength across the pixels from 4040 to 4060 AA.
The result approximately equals 5470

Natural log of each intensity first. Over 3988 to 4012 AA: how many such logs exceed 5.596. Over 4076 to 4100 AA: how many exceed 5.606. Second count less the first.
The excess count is 2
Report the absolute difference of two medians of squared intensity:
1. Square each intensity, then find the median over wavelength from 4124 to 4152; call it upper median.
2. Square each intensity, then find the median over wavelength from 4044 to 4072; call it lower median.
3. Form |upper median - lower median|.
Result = 1587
